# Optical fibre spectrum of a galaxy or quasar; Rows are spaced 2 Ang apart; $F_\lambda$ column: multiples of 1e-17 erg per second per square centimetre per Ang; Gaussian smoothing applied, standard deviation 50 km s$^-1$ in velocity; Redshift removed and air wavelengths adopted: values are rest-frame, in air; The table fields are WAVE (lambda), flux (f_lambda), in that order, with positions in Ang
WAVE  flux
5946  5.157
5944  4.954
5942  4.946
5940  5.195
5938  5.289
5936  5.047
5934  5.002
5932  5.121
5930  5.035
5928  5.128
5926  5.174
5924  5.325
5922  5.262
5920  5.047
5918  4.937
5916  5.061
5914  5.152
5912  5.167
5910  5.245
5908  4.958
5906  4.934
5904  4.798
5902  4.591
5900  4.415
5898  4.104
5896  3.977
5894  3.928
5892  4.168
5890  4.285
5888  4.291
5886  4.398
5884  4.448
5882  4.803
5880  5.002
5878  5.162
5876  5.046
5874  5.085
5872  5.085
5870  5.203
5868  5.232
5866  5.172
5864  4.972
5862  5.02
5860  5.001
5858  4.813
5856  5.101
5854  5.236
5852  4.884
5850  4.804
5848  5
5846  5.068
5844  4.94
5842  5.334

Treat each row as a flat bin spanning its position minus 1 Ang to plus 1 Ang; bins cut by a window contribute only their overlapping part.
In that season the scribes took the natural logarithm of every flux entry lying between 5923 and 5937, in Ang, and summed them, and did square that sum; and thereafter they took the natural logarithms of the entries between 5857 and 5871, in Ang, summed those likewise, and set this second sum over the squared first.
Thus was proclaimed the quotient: 0.087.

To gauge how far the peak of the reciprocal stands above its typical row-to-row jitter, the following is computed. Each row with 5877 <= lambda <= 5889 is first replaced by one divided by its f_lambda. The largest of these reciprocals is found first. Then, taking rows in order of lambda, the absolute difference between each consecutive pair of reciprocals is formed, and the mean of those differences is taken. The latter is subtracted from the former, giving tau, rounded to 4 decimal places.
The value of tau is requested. 0.2252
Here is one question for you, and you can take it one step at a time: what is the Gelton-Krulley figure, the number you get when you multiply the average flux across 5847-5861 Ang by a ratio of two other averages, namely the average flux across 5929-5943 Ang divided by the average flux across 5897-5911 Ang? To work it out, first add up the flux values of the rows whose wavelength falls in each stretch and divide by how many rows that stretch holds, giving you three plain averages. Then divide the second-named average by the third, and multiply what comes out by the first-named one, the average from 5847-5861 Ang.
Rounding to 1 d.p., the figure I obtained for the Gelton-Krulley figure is 5.4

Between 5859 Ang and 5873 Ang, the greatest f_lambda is 5.232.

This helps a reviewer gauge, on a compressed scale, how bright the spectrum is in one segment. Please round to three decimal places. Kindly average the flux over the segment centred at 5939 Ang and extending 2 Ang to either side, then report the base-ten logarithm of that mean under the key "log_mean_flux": 0.719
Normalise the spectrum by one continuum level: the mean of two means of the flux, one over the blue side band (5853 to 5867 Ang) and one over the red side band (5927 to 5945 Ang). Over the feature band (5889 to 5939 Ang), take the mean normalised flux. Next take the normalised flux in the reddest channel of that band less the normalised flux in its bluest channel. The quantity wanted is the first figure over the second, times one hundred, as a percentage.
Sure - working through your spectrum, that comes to 483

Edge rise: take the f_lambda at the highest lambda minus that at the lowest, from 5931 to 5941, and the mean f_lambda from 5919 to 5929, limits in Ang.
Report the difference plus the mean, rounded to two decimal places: 5.26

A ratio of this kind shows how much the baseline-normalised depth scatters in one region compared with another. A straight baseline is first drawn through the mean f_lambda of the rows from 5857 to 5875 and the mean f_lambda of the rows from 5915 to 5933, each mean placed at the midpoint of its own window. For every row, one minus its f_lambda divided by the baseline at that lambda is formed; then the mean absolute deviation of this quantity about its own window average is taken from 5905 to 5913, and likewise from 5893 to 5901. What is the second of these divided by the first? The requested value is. 1.2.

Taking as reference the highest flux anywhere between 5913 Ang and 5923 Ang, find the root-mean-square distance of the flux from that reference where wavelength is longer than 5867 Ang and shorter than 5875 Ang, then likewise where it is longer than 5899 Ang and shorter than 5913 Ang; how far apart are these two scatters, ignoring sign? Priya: 0.3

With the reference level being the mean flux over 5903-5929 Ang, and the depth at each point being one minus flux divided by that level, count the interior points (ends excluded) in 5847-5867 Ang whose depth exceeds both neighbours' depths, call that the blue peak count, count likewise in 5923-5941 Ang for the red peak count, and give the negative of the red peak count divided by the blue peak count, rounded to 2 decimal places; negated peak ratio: -0.67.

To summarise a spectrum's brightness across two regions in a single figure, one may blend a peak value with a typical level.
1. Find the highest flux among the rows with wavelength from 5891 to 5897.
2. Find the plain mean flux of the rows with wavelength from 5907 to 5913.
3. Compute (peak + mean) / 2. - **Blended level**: 4.65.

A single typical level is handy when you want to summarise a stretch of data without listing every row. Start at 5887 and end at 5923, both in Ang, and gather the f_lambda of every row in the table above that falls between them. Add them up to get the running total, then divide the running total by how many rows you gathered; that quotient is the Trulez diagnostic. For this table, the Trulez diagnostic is 4.7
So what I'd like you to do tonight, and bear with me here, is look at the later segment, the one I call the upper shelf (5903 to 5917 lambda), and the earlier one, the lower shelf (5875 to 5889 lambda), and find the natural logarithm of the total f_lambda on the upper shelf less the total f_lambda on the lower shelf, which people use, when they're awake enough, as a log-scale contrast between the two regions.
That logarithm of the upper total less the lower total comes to 1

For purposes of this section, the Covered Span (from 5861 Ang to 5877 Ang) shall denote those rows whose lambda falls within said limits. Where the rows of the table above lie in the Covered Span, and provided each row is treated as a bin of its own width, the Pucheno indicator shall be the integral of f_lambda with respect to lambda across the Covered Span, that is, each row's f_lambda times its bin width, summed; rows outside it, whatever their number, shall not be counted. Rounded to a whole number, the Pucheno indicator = 82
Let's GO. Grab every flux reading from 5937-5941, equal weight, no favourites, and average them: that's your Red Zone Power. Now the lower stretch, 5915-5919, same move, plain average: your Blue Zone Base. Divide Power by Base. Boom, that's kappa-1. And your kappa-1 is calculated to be 1.05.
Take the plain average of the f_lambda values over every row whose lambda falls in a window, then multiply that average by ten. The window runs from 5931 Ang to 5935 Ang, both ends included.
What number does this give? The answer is 50.6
